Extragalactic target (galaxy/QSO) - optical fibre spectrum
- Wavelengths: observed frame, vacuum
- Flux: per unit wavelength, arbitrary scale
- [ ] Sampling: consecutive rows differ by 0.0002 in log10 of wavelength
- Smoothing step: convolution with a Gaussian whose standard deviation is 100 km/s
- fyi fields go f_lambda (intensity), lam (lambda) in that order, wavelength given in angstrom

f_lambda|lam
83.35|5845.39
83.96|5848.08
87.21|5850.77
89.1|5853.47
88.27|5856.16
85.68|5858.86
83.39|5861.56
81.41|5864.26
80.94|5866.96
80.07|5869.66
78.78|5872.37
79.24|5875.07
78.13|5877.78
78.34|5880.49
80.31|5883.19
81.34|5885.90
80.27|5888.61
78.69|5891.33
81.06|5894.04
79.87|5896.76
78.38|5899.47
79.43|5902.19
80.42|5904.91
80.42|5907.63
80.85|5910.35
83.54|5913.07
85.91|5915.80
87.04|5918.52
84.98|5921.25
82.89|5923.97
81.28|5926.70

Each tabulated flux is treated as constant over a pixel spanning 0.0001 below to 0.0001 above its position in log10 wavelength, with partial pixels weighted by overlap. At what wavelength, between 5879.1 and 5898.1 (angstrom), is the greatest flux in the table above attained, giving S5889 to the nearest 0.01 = 5885.90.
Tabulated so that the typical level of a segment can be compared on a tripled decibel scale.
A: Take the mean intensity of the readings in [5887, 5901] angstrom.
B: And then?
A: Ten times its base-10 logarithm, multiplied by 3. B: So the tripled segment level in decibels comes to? 57.0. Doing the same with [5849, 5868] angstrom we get 57.9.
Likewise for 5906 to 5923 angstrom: 57.7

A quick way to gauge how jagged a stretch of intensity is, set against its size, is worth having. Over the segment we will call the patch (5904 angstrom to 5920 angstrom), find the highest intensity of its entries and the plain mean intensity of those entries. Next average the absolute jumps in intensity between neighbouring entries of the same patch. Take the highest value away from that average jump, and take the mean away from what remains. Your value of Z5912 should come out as -169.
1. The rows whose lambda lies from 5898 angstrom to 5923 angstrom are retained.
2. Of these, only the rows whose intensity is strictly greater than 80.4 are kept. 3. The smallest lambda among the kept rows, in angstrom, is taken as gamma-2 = 5904.91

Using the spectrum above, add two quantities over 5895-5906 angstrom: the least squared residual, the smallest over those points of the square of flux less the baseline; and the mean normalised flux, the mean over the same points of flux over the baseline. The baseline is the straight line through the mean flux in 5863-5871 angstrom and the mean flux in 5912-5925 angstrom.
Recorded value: 12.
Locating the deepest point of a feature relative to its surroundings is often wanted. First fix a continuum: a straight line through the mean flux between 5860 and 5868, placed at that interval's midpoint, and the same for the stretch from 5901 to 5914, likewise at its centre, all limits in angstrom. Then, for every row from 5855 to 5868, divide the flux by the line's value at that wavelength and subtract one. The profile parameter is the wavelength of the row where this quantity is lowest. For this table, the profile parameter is 5866.96 angstrom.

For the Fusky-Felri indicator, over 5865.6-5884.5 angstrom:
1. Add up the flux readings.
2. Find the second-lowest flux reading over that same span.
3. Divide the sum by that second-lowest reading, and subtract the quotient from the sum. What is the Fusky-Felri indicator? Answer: 549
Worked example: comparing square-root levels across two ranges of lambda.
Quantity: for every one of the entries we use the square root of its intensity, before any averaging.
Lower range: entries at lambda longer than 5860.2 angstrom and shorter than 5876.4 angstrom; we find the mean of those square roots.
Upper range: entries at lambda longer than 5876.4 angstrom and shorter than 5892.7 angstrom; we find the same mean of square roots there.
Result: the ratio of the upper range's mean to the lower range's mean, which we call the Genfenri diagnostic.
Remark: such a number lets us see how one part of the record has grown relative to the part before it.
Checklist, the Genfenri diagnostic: 0.99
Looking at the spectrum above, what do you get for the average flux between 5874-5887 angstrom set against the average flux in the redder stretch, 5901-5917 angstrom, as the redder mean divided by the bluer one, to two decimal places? 1.03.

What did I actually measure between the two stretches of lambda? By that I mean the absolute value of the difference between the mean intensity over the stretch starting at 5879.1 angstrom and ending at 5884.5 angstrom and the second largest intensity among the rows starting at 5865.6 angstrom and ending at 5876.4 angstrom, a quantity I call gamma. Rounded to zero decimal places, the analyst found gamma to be 1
